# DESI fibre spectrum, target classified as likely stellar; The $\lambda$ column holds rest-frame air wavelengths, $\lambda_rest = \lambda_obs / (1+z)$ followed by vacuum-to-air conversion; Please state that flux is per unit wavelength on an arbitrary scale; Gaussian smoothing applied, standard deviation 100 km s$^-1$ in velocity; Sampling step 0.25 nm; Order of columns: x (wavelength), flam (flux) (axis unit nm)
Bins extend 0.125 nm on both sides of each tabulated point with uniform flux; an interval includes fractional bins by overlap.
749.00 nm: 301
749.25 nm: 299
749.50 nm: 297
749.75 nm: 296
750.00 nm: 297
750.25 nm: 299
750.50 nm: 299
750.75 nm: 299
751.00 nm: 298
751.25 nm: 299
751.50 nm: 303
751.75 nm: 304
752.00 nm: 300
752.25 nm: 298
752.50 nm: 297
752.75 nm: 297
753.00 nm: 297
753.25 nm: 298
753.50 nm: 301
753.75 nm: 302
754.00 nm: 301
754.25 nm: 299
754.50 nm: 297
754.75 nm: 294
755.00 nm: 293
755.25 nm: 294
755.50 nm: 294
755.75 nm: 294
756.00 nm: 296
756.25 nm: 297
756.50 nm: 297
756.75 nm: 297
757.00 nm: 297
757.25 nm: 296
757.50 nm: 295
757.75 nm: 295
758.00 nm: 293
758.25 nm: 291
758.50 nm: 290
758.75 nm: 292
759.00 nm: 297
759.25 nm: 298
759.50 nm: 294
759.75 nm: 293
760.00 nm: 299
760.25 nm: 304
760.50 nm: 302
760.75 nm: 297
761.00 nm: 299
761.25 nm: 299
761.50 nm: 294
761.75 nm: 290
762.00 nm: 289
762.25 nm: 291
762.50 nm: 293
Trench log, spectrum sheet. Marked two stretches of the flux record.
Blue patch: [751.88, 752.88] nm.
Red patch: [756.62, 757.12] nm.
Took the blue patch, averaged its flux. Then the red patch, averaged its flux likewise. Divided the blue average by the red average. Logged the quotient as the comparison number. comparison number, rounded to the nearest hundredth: 1.00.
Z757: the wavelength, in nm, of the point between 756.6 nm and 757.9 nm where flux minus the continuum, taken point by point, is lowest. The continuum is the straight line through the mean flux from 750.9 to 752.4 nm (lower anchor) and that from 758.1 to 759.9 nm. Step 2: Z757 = 757.50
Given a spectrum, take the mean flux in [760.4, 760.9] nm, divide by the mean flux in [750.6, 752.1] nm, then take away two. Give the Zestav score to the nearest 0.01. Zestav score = -1.00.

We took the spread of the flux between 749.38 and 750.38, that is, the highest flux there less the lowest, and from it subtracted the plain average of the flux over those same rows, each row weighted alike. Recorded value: -294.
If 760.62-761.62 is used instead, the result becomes -292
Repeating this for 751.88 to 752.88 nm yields -295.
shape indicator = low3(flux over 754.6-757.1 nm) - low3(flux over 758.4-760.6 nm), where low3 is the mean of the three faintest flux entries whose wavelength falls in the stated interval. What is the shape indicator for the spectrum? 2.0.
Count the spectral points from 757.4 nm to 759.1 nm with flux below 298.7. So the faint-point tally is 7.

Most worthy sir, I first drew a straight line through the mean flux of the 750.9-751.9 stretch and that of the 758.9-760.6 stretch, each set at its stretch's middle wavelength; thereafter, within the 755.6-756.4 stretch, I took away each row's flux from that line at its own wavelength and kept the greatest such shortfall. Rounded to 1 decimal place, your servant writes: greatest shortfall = 5.5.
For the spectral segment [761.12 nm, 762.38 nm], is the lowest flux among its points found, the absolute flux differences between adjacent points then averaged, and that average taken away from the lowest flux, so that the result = 286.0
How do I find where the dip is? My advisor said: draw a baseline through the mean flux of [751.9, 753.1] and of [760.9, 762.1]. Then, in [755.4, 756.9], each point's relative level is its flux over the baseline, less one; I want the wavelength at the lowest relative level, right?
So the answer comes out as 755.50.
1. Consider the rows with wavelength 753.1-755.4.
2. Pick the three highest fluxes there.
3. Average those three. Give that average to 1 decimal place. 301.3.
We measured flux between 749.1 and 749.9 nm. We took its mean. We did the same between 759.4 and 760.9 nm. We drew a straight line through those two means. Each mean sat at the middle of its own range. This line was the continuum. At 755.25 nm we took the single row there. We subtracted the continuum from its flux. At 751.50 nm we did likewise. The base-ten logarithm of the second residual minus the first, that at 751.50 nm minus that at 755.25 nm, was 1.0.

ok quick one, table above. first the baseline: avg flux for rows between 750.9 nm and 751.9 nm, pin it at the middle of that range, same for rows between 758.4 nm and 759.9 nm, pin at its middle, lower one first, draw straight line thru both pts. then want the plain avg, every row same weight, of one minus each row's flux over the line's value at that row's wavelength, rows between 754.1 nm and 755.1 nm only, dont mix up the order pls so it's 0.008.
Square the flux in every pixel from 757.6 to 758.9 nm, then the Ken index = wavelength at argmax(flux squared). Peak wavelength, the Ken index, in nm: 757.75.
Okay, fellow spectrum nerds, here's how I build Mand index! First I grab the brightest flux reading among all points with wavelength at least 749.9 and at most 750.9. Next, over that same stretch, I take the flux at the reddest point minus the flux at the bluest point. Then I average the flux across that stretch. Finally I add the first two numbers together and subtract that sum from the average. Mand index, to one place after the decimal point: -2.5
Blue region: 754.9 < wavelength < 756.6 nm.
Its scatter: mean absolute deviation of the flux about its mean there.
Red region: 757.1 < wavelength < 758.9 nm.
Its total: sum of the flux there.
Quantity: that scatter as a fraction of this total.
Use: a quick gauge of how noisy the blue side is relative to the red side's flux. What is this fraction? 0.0007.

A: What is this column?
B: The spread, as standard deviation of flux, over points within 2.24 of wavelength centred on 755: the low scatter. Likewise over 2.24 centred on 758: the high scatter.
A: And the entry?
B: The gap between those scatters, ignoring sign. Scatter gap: 0.1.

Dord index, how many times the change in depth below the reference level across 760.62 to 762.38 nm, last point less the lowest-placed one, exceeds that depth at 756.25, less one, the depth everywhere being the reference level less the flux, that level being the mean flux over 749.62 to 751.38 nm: 4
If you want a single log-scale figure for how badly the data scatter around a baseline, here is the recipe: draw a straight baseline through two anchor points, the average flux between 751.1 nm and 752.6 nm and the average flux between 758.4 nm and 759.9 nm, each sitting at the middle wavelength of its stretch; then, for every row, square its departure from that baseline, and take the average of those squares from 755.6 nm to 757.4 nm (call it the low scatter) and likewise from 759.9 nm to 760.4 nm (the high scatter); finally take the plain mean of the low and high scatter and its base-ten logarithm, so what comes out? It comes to 1.59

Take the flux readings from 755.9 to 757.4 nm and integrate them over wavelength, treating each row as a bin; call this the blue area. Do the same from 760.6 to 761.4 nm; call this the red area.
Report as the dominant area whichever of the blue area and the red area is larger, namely 445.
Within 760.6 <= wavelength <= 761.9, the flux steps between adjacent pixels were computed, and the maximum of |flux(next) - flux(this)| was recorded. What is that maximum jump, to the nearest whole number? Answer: 5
